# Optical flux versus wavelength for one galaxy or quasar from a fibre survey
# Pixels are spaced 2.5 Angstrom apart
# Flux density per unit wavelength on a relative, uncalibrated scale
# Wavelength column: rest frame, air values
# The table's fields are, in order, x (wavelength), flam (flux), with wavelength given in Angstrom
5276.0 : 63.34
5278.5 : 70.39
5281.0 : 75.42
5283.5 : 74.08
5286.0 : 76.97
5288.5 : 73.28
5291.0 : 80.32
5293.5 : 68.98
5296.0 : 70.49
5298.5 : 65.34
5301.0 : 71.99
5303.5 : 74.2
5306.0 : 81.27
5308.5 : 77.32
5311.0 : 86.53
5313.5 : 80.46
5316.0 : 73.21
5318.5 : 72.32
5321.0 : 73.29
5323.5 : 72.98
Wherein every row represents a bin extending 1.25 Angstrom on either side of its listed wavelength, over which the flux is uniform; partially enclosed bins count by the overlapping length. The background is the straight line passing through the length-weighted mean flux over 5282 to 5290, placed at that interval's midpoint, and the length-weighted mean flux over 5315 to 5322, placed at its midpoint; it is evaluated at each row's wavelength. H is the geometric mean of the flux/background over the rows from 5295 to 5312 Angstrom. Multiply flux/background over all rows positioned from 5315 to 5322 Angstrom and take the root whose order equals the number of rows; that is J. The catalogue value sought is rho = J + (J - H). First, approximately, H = 1.02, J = 1.00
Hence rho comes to 0.98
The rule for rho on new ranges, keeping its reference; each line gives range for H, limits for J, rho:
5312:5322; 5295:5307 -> 0.93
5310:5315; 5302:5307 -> 0.97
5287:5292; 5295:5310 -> 0.95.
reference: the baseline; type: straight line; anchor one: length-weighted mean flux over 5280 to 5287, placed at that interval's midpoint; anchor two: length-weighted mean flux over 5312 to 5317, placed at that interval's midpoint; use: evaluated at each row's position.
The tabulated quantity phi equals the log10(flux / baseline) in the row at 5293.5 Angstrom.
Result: -0.043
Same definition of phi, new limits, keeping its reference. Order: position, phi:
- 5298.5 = -0.068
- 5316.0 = -0.025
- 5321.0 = -0.027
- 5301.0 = -0.027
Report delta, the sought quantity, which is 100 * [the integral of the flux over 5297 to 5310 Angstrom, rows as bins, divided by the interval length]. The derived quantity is 7420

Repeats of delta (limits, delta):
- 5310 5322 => 7705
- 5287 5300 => 7179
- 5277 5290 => 7394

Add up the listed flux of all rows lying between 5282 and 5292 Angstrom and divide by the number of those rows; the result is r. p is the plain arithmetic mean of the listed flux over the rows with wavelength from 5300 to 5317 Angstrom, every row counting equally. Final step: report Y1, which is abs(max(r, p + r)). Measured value 154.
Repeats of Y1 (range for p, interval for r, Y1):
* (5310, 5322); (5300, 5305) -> 150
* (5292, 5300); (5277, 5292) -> 143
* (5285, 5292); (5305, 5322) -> 155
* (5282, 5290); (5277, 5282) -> 148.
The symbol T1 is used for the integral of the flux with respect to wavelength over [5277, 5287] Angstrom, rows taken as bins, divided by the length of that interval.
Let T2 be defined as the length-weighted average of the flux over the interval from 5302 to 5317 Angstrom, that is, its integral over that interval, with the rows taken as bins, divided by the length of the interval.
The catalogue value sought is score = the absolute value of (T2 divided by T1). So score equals 1.07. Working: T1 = 73.9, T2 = 79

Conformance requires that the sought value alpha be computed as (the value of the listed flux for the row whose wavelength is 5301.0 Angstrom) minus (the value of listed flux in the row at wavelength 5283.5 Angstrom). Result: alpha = -2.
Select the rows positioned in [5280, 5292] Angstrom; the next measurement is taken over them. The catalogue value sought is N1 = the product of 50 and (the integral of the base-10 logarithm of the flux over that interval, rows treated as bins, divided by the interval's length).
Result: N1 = 94.0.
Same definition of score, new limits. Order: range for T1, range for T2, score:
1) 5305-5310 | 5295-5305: 0.89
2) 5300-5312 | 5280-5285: 0.96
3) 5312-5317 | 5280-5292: 0.98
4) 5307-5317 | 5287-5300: 0.90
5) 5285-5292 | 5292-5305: 0.92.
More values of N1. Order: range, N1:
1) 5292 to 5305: 92.4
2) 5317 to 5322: 93.1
